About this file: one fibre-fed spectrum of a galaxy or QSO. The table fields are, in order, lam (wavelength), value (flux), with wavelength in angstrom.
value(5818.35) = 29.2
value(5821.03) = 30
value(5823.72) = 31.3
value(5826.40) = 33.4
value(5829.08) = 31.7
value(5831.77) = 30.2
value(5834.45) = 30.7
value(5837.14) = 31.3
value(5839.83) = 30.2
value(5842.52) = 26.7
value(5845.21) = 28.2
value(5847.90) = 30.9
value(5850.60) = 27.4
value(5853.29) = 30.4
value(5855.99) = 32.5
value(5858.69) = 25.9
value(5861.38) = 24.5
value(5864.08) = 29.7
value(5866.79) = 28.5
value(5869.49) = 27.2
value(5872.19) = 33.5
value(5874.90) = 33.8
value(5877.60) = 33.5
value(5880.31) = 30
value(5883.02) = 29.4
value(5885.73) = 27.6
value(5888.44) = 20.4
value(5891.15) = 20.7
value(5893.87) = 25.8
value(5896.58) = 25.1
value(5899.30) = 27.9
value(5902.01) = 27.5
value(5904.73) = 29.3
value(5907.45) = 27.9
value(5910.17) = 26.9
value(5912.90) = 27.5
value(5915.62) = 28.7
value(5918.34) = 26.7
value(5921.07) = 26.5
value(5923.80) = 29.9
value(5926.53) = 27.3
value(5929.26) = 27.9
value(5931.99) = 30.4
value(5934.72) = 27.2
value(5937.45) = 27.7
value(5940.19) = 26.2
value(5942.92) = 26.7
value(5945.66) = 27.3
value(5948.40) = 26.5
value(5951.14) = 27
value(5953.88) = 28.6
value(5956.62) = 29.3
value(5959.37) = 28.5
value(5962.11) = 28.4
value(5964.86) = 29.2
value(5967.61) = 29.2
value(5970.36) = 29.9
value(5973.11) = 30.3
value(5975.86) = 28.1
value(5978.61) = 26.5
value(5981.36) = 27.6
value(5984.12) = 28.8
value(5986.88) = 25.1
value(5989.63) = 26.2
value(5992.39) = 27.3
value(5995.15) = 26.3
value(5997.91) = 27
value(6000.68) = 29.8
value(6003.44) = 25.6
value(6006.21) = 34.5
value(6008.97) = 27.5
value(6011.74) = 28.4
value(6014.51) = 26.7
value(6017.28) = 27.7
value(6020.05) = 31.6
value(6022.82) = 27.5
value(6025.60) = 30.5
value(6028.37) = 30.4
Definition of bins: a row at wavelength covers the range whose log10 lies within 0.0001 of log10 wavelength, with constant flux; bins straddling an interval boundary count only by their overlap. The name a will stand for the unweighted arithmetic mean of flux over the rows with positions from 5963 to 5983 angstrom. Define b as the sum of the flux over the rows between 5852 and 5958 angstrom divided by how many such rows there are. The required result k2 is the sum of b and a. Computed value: 56.6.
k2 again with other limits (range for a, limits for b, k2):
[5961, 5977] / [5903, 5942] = 57.0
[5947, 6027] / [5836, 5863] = 57.1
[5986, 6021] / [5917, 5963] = 55.7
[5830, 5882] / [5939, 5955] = 56.8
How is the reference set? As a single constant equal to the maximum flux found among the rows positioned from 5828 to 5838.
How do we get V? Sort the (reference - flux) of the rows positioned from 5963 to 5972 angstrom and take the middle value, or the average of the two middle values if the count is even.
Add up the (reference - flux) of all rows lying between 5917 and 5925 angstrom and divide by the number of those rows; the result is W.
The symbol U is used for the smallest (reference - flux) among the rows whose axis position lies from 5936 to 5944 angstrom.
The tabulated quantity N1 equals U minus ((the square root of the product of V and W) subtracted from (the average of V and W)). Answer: 3.91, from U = 4.0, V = 2.5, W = 4.0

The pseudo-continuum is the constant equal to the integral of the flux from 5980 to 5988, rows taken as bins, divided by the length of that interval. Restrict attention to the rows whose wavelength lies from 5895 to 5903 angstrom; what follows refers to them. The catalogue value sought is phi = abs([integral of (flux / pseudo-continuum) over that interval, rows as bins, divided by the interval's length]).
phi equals 0.99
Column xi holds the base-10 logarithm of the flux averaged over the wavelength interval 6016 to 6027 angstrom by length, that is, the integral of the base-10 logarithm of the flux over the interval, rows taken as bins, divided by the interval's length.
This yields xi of 1.47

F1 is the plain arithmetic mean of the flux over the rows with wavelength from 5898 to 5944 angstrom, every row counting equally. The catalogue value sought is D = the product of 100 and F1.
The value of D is 2778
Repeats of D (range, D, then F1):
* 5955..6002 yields 2809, 28.1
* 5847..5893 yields 2858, 28.6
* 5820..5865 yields 2971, 29.7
